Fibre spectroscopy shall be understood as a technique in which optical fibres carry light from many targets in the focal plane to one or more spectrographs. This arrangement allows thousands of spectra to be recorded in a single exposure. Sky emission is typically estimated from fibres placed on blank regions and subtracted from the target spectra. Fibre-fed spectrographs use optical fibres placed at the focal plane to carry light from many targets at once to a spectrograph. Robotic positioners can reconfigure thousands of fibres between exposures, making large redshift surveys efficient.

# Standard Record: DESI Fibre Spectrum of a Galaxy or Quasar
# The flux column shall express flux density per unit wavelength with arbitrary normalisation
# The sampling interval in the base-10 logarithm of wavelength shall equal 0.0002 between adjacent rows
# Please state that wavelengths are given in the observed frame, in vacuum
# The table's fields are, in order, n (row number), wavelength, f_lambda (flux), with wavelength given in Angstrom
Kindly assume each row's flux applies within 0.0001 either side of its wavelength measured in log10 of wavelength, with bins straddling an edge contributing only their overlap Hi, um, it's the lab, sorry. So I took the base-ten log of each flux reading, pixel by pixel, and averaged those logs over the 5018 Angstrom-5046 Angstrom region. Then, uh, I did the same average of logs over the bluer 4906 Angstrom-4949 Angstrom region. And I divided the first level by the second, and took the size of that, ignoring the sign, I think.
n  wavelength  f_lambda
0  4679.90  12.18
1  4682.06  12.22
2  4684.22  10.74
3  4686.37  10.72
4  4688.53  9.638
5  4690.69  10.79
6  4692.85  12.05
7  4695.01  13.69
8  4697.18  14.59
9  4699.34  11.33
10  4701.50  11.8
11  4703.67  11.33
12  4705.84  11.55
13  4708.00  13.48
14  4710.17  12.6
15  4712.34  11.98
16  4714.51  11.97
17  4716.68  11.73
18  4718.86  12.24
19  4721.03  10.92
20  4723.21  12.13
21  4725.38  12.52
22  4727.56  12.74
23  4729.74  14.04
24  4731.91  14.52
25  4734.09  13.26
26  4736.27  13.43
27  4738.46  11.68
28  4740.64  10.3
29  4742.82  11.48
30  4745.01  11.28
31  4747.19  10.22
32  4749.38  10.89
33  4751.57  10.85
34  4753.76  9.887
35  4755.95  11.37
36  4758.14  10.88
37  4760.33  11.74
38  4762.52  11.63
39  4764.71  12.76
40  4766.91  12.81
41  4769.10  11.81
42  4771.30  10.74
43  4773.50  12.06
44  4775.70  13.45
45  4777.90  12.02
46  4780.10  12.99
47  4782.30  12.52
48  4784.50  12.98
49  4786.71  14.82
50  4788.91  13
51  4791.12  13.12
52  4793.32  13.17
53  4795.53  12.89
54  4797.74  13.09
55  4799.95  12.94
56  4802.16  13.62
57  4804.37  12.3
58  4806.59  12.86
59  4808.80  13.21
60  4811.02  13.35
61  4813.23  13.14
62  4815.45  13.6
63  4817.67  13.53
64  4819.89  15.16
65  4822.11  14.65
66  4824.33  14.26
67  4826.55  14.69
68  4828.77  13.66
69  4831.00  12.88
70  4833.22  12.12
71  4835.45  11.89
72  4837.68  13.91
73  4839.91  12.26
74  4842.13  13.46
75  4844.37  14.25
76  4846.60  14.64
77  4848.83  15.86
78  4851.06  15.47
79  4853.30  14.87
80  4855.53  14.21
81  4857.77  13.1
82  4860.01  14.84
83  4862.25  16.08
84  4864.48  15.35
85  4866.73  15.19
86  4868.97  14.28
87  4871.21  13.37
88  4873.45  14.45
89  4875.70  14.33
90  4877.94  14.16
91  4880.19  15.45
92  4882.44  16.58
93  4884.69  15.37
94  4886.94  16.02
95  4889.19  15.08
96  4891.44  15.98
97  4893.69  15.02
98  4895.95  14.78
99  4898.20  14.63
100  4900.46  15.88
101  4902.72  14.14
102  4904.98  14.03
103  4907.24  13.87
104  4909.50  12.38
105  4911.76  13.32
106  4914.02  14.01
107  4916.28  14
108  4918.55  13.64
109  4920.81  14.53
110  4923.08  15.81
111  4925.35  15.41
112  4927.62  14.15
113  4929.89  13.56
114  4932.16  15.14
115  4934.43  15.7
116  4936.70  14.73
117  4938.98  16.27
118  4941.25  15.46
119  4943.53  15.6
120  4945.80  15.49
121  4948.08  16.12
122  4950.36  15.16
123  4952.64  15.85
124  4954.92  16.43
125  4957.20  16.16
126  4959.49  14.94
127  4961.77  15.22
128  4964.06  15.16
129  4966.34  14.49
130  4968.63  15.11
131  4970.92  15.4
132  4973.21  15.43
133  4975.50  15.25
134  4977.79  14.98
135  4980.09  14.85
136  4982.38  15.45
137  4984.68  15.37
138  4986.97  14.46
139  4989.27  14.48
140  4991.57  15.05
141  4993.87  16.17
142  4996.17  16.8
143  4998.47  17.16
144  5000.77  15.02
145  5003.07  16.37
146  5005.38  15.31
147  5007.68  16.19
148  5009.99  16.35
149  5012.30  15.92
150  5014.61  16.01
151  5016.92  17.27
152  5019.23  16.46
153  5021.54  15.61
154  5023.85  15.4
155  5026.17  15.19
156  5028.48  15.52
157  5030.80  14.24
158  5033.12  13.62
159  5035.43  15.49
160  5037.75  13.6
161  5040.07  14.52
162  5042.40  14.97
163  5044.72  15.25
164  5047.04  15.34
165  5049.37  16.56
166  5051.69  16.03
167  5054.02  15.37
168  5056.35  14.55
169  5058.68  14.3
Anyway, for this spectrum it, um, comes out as 1.01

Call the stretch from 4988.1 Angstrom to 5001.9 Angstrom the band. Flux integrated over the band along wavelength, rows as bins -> 218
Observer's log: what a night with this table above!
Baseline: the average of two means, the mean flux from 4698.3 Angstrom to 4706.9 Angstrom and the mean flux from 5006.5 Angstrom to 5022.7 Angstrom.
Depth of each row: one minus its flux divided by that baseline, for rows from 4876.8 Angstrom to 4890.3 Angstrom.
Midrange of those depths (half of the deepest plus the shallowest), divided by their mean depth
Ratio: 0.95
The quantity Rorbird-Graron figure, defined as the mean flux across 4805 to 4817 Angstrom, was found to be 13.2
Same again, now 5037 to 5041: 14.1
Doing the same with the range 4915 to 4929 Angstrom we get 14.6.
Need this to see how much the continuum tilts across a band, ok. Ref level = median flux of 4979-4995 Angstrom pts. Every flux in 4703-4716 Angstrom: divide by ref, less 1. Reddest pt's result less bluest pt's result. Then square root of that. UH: 0.21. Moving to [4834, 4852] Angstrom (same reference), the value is 0.49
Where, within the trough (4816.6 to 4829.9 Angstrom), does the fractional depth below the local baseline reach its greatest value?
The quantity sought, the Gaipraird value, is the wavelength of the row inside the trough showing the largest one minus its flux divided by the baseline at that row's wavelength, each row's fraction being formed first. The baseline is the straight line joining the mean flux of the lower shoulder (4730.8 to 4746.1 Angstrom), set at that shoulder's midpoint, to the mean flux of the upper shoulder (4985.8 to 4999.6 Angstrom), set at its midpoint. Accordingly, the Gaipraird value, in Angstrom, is 4828.77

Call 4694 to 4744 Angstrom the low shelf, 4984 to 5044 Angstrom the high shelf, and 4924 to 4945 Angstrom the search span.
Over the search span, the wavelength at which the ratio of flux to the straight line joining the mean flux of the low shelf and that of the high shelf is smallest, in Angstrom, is 4929.89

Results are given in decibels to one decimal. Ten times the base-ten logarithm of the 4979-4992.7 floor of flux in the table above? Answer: 11.6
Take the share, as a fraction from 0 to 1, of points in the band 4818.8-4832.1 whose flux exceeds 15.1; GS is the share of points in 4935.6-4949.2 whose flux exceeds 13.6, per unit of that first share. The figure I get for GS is 6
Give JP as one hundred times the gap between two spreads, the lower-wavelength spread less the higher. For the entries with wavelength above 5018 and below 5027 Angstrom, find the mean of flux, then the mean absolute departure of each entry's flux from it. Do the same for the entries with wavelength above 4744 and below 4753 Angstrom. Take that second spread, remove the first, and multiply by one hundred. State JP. -10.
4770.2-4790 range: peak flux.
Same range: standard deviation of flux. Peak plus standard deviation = 15.9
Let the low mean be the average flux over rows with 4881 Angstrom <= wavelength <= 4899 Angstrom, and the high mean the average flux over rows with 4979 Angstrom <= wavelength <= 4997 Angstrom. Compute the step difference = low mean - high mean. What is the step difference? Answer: 0.1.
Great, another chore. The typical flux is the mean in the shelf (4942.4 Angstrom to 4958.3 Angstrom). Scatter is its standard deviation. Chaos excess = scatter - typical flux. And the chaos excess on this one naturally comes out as -15.4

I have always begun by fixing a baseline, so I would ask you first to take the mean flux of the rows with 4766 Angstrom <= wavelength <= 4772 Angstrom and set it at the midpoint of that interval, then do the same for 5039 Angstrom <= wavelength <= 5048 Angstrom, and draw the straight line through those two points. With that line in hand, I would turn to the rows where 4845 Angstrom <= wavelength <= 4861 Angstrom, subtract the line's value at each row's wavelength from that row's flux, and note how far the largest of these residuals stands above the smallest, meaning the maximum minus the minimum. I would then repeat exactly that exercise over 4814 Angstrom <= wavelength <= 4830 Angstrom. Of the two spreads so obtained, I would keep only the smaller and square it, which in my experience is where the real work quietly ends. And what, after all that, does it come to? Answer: 2.6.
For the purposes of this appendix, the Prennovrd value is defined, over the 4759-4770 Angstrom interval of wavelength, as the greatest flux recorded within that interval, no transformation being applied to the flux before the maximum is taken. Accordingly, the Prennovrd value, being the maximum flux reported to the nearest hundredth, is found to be 12.81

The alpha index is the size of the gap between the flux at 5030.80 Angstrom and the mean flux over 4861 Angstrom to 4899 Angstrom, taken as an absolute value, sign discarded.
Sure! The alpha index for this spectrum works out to 0.83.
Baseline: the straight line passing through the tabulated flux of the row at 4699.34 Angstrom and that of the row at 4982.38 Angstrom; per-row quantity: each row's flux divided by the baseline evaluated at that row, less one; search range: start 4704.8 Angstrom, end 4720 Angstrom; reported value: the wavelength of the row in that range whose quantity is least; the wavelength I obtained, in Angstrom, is 4705.84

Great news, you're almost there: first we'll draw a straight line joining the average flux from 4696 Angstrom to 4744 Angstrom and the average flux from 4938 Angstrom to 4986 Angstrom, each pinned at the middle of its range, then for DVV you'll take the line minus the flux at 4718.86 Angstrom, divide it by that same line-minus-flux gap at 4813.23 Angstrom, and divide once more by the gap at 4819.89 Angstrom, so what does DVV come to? 0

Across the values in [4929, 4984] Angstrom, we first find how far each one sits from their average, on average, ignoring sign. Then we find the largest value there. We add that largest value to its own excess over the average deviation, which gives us 32.4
